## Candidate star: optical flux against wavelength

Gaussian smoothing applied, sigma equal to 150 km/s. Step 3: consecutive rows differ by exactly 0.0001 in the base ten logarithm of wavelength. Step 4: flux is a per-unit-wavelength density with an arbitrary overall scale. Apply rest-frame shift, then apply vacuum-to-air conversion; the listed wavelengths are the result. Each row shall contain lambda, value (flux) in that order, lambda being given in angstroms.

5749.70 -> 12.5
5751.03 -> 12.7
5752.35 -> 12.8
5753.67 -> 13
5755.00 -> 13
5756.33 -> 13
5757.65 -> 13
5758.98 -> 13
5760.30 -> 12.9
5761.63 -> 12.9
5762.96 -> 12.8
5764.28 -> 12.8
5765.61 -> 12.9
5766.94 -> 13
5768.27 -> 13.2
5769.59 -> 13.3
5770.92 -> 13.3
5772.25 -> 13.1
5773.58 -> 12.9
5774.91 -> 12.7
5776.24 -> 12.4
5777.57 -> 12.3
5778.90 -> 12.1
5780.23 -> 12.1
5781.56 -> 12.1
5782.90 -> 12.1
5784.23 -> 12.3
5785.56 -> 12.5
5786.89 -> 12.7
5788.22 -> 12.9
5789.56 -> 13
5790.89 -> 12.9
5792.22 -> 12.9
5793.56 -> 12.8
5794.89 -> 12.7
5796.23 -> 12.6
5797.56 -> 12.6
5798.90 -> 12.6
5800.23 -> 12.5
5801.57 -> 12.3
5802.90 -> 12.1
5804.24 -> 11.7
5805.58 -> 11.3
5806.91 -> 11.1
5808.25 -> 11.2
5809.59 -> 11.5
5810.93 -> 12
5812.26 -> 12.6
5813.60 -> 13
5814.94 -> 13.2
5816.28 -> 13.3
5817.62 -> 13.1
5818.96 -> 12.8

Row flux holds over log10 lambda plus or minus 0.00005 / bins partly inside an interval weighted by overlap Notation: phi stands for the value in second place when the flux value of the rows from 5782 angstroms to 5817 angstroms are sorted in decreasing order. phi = 13.2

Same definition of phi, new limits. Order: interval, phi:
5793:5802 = 12.7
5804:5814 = 12.6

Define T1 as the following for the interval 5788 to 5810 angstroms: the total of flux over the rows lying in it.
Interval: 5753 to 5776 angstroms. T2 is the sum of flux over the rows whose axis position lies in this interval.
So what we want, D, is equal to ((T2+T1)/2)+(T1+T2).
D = 644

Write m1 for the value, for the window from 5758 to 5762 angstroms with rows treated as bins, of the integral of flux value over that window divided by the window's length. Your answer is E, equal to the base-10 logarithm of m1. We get 1.11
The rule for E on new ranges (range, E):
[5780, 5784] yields 1.08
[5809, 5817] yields 1.10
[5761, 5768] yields 1.11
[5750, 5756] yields 1.11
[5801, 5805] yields 1.08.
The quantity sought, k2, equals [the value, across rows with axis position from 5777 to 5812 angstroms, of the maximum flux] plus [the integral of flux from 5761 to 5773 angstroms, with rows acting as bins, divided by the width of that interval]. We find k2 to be 26.0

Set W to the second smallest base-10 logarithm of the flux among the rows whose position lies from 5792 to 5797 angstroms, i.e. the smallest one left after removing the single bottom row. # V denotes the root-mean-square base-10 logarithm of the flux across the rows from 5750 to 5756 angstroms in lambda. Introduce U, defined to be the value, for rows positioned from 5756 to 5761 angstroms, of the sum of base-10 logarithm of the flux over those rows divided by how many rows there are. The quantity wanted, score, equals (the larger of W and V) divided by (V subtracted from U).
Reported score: 329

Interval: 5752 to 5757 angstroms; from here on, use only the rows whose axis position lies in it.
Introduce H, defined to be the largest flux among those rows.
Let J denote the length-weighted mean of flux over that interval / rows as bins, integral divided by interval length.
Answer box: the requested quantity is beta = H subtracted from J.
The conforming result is -0.04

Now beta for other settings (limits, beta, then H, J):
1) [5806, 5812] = -0.46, 12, 11.5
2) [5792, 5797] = -0.17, 12.9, 12.7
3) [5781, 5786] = -0.27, 12.5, 12.2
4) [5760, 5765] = -0.06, 12.9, 12.8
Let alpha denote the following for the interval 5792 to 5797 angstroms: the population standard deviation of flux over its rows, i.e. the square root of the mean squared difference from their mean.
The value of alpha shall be 0.11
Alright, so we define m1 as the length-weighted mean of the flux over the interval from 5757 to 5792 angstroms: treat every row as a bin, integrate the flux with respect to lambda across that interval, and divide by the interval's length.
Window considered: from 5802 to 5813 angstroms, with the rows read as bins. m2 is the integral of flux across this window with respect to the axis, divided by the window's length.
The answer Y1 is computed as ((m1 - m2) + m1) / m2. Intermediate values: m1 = 12.7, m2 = 11.7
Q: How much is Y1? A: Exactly 1.18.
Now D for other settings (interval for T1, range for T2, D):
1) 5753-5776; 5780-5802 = 652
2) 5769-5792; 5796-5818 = 635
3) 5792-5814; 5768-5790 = 634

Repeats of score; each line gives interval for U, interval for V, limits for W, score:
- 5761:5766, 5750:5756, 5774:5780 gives -1331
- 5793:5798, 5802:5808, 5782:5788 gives 27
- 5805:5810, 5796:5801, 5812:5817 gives -23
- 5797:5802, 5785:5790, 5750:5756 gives -117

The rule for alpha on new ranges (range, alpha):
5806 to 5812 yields 0.35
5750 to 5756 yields 0.13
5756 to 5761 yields 0.04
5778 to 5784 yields 0.00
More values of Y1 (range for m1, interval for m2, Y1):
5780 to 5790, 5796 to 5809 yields 1.08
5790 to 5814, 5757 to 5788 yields 0.93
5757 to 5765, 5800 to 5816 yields 1.14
